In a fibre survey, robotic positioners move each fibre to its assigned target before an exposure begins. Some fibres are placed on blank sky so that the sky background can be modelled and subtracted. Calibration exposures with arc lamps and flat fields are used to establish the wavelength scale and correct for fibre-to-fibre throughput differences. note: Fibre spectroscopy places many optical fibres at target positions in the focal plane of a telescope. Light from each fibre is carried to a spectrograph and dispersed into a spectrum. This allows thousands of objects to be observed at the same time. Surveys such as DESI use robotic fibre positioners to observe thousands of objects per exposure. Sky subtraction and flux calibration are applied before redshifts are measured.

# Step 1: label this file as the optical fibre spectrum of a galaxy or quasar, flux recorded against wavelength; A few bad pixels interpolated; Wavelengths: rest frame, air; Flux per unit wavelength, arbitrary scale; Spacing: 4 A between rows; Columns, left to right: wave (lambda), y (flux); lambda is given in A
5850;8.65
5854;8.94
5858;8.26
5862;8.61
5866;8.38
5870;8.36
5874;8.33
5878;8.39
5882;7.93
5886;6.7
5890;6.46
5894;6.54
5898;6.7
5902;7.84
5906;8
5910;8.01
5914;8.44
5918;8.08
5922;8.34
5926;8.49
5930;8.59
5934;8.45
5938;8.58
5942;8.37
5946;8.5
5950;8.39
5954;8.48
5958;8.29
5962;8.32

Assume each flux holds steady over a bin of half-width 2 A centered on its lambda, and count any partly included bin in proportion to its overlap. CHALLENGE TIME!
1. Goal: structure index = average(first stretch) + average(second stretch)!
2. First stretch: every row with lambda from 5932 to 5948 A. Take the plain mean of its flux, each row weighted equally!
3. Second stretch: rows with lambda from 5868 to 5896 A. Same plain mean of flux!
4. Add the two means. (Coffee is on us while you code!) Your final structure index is 16.0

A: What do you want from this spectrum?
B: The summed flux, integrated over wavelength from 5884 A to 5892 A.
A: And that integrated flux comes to 53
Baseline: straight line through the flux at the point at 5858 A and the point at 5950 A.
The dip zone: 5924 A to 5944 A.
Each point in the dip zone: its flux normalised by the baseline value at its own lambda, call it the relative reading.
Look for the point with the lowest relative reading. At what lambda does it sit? 5942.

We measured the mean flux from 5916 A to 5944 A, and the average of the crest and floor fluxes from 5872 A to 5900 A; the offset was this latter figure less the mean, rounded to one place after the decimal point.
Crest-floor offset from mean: -1.0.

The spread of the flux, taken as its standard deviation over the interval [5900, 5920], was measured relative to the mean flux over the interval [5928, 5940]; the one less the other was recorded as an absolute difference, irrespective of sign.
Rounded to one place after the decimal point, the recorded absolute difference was 8.3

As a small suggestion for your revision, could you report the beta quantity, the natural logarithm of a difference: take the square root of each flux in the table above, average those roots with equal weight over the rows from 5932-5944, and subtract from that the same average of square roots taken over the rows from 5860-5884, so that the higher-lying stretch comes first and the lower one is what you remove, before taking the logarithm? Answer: -3.8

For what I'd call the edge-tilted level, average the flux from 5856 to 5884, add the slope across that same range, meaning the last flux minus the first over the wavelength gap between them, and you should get 8.31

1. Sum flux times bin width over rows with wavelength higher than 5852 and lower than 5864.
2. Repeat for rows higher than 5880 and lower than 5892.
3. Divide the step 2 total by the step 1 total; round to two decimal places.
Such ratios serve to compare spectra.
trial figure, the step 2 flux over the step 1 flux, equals 0.82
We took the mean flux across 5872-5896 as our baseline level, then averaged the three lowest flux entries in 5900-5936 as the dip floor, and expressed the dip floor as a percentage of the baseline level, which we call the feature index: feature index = 108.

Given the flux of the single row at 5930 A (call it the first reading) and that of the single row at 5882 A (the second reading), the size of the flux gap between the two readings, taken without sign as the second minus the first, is 0.7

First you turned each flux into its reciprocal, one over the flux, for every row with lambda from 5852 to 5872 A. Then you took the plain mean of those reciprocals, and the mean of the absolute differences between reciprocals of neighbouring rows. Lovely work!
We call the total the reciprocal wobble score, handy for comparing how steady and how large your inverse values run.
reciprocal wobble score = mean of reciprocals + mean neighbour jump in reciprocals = 0.122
